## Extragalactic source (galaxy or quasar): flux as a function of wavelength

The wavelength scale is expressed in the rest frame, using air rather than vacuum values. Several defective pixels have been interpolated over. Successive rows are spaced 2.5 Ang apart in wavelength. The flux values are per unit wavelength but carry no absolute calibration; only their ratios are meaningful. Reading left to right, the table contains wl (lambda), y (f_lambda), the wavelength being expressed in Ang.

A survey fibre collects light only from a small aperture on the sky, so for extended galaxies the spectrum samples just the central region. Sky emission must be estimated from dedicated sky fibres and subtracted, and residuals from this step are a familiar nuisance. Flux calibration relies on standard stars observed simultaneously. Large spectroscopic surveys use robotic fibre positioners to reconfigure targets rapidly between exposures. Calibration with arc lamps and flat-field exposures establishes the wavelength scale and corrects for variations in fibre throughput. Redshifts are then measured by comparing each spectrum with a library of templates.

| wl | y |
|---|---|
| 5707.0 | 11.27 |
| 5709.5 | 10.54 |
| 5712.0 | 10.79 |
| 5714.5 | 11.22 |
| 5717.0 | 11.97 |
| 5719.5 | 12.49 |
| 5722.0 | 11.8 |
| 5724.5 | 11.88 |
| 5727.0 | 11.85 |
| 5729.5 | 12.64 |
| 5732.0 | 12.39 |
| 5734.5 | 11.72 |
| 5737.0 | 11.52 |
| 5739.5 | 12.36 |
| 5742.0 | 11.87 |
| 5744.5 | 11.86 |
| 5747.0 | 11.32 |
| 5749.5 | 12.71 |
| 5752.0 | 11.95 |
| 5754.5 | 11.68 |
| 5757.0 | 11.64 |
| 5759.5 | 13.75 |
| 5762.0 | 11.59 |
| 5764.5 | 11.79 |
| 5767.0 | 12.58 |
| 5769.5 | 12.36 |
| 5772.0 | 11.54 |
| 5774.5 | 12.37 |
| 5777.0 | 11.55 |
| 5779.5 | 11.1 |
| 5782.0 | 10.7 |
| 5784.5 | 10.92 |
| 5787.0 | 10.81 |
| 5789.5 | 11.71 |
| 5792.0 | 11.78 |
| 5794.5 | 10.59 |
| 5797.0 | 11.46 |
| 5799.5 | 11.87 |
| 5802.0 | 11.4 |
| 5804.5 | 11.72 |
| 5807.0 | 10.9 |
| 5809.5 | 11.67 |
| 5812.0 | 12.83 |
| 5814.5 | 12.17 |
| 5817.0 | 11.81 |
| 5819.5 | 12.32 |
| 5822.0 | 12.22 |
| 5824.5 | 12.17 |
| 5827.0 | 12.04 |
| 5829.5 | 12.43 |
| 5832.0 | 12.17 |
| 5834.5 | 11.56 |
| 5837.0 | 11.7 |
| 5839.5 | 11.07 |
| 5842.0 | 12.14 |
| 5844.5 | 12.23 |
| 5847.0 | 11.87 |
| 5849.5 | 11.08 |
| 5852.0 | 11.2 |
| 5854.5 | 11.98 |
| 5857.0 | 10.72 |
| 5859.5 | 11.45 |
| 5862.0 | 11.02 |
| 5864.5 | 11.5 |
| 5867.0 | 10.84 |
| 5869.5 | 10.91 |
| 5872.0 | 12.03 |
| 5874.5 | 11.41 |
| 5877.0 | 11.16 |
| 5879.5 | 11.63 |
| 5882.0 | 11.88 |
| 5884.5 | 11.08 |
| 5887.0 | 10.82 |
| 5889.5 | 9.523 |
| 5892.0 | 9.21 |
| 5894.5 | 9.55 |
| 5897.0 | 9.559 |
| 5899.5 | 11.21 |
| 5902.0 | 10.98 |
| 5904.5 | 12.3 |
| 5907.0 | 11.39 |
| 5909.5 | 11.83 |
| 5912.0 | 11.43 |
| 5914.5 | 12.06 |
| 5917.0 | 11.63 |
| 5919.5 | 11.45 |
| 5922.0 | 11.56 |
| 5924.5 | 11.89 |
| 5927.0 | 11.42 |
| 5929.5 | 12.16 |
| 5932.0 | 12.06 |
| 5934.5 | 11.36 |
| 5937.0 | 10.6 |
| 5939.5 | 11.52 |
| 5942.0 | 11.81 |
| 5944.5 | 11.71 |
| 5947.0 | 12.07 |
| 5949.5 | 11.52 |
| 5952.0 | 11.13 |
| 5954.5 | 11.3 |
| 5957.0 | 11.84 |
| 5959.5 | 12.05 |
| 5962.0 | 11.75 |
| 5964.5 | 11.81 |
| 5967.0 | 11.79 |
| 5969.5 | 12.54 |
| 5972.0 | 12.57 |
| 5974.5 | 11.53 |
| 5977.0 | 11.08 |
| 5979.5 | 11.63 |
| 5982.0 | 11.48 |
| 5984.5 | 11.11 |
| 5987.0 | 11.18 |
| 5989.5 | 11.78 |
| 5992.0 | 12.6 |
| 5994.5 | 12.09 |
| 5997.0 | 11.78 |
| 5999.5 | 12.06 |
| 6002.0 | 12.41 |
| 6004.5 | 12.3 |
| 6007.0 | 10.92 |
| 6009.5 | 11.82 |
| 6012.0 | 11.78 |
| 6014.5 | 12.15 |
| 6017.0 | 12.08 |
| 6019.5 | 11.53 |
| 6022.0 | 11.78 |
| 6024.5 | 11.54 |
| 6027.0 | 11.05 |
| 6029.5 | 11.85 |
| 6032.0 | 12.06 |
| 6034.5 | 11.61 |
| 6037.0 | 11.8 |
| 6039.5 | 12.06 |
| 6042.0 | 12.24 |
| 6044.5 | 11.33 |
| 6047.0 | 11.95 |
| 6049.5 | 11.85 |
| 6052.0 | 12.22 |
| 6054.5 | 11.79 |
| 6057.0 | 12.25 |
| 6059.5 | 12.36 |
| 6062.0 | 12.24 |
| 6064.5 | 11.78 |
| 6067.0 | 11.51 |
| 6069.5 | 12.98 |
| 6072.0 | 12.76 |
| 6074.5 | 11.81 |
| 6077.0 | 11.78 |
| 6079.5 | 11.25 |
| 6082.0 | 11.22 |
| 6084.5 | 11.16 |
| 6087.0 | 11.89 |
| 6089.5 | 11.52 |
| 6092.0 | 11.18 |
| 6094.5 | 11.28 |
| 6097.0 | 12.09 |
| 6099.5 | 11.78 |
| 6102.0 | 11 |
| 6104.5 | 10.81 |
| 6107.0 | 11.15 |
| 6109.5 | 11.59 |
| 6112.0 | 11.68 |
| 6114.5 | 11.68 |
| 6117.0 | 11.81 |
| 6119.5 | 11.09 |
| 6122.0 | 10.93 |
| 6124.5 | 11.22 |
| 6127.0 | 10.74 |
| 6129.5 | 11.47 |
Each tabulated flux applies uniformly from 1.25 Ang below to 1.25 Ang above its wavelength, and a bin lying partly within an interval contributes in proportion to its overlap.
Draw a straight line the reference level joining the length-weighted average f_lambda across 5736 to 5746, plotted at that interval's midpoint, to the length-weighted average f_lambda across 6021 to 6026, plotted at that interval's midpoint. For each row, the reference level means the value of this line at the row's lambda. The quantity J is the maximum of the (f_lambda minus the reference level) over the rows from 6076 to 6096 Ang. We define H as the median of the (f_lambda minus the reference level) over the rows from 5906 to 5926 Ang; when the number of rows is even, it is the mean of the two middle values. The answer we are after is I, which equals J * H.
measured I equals -0.04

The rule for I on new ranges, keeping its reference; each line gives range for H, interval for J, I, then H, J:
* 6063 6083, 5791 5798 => -0.01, 0.2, -0.07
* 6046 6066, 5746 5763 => 0.91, 0.5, 1.87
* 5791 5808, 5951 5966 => -0.14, -0.4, 0.36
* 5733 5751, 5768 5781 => -0.02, 0.0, 0.50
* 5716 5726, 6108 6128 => 0.00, 0.0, 0.28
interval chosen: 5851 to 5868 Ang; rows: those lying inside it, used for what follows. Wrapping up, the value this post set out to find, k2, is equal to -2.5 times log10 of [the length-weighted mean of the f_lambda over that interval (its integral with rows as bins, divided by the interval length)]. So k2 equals -2.63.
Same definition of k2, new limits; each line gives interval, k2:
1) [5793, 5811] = -2.64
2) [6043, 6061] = -2.70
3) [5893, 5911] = -2.60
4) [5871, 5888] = -2.65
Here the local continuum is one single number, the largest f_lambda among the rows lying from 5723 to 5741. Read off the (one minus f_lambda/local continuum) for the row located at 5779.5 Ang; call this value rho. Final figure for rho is 0.12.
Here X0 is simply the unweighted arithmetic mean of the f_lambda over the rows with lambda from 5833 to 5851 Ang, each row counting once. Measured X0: 11.7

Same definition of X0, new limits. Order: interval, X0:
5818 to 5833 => 12.2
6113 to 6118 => 11.7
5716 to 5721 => 12.2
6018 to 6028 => 11.5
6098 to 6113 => 11.3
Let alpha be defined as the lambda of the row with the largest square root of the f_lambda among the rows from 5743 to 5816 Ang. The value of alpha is 5759.5 Ang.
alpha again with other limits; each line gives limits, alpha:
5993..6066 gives 6002.0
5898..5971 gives 5969.5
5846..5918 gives 5904.5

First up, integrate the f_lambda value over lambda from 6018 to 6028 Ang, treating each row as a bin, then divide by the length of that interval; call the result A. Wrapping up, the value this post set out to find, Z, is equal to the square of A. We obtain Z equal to 132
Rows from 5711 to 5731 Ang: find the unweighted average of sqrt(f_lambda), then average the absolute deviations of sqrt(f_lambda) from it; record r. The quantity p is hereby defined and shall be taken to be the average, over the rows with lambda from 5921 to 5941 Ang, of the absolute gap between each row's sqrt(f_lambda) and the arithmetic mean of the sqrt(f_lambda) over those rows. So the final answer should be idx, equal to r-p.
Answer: 0.01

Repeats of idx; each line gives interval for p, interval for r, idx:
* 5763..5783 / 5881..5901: 0.06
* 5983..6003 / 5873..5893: 0.05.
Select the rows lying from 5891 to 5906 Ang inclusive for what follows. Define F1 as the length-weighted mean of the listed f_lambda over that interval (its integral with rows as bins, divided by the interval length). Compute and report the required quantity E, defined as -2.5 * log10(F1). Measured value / -2.55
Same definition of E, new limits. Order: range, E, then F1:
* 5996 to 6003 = -2.71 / 12.1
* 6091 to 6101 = -2.66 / 11.6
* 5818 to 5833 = -2.72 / 12.2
